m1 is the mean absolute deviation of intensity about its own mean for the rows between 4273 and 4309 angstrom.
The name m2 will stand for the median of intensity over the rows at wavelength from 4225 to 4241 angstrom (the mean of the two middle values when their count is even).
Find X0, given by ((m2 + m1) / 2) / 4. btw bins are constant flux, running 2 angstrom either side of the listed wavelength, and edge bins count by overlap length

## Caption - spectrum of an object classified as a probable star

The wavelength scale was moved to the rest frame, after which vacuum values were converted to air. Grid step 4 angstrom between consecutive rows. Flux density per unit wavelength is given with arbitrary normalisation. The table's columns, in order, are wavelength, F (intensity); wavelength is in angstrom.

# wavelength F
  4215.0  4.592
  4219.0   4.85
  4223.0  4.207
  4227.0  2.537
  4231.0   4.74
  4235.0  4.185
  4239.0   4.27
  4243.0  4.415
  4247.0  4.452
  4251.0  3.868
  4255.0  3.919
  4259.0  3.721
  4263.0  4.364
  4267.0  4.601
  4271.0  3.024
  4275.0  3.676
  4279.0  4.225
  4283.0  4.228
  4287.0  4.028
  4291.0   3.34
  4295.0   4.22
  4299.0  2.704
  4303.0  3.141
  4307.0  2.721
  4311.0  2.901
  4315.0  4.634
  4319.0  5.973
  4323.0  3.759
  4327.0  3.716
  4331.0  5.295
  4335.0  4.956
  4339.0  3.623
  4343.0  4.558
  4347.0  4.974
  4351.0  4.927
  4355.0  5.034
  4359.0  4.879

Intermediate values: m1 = 0.54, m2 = 4.2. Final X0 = 0.60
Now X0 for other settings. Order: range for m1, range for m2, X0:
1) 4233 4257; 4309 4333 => 0.55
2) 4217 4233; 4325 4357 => 0.71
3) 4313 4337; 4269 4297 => 0.59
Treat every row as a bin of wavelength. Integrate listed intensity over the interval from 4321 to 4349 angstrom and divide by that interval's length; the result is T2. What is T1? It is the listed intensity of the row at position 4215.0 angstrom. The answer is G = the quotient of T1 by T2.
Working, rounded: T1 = 4.592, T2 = 4.4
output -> 1.04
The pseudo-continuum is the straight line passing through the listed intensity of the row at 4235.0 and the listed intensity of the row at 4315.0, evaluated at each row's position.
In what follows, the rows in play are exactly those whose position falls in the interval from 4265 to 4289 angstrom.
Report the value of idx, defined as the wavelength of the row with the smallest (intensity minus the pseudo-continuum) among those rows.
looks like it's 4271.0 angstrom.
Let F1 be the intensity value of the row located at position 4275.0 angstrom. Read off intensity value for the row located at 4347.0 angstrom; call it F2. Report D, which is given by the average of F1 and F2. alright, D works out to 4.3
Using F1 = 3.676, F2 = 4.974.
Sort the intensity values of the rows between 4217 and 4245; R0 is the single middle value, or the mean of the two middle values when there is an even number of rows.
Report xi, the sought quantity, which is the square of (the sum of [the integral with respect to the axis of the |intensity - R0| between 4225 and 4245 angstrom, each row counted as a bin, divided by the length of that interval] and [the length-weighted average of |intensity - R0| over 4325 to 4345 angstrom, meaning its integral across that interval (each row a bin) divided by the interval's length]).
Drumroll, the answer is 1.27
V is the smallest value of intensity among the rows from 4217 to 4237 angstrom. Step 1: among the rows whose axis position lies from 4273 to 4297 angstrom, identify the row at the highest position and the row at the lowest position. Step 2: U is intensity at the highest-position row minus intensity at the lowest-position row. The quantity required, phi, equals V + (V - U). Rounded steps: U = 1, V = 2.537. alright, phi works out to 5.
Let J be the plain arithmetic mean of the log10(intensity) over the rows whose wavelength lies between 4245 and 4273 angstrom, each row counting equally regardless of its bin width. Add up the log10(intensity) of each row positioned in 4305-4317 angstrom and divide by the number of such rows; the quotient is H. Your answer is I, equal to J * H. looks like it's 0.31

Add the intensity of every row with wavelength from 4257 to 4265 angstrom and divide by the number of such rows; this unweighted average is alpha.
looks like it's 4.0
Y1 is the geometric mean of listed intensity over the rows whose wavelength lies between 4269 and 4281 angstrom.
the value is 3.6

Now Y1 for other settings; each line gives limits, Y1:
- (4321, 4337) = 4.4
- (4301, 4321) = 3.7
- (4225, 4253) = 4.0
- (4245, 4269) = 4.1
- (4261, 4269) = 4.5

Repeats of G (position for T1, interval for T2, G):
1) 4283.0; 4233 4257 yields 1.01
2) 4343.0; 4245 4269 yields 1.10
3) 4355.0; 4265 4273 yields 1.32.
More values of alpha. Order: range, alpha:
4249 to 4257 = 3.9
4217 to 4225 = 4.5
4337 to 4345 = 4.1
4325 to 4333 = 4.5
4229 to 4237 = 4.5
